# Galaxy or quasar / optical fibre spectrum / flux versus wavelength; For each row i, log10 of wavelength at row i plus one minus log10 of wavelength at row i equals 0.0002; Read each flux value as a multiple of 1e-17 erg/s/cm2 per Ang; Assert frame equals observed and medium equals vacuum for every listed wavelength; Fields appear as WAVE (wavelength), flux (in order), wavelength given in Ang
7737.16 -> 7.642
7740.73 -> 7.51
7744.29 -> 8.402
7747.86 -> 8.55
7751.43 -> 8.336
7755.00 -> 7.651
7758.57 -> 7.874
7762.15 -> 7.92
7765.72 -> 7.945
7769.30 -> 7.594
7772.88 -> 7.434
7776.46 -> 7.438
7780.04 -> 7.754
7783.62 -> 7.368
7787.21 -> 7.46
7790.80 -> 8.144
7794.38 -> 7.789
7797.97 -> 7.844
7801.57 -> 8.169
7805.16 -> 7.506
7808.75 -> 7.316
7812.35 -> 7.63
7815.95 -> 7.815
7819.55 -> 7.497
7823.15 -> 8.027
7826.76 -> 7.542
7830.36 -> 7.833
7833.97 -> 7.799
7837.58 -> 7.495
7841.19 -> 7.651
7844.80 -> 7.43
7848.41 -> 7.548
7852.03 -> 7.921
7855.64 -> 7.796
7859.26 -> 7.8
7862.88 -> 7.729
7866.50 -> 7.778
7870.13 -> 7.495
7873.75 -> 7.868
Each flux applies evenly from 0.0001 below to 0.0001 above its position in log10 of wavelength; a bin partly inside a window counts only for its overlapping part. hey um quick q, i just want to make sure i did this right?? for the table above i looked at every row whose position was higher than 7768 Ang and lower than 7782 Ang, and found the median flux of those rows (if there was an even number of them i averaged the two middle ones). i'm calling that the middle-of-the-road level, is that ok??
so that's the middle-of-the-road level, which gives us 7.52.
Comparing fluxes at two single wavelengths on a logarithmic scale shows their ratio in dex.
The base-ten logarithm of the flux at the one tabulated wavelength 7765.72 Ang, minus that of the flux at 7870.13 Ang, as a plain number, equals 0.025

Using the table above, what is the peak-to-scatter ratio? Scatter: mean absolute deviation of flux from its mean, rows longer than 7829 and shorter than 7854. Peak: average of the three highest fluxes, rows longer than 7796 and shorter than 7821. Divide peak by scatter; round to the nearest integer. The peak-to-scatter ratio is 51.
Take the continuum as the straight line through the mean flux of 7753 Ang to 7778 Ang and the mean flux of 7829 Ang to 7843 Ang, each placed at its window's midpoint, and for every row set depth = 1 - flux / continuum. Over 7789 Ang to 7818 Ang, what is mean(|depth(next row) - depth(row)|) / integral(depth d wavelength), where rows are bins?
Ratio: -0.13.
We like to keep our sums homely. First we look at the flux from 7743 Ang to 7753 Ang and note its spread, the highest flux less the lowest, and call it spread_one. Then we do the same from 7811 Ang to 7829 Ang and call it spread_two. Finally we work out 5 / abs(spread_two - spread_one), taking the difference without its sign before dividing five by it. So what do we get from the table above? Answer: 16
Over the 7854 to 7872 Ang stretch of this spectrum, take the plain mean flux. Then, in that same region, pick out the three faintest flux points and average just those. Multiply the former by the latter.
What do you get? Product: 59.2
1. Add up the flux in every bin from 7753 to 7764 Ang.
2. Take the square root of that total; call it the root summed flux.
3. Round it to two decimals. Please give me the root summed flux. 4.84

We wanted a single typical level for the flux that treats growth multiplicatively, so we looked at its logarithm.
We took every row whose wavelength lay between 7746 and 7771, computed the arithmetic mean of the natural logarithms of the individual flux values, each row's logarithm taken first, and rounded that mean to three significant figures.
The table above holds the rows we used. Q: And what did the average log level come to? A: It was 2.08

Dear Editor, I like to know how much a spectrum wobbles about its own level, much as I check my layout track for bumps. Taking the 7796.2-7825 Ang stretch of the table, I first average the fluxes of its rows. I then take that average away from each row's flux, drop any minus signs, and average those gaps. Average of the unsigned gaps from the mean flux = 0.24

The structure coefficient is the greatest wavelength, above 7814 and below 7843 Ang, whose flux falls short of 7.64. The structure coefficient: 7837.58 Ang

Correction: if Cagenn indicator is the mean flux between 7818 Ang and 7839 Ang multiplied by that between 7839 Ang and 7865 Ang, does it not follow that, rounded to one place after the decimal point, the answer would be 59.3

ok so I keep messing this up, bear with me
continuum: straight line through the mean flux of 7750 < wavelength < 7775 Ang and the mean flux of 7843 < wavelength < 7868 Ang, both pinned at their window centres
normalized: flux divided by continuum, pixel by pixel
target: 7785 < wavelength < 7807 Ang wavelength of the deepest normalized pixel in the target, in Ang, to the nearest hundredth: 7787.21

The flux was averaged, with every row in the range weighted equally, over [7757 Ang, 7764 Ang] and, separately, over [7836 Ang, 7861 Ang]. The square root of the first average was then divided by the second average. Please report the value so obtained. 0.367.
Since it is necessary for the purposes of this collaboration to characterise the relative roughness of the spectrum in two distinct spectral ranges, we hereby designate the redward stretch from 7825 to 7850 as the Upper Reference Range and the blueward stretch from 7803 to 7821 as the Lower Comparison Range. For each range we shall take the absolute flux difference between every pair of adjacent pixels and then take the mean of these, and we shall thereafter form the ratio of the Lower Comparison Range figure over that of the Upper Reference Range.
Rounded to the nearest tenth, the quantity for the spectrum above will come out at 1.3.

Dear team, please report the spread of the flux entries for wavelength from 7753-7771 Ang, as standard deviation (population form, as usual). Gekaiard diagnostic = 0.145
